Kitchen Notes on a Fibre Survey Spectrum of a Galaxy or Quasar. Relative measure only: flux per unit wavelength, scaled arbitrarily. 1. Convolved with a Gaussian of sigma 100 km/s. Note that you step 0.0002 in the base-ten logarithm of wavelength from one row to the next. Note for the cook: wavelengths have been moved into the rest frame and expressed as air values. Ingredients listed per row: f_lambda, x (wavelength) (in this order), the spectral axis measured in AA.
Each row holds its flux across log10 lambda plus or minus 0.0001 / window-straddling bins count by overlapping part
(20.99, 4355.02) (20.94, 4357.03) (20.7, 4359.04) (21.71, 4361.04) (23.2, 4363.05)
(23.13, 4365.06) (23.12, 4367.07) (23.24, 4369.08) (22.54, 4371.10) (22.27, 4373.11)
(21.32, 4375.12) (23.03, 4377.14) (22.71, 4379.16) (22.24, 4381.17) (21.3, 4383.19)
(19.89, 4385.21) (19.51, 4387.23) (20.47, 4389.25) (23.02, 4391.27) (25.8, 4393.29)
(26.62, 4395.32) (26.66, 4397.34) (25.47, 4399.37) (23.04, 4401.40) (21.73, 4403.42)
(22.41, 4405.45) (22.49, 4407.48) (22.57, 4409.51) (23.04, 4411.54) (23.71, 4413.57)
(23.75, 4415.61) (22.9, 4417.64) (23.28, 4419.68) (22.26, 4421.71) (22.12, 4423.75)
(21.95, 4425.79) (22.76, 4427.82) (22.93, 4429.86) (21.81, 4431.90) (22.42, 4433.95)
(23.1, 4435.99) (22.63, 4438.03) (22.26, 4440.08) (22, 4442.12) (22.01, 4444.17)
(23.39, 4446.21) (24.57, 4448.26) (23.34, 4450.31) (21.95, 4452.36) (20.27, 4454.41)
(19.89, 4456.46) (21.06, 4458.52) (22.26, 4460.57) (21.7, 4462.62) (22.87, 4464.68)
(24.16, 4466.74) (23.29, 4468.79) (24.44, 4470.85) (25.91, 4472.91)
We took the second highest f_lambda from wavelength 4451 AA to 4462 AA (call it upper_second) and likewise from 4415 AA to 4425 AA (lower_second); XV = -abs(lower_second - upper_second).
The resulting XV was -1.3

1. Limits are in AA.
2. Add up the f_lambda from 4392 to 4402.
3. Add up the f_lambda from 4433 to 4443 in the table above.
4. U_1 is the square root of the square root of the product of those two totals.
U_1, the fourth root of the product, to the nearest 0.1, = 10.9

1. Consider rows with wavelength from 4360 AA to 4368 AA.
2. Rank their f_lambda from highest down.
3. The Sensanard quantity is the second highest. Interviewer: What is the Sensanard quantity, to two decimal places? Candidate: 23.13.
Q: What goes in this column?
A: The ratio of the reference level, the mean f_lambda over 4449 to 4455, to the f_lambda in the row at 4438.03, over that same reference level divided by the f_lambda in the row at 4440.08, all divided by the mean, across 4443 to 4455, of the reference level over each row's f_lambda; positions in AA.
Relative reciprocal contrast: 1.01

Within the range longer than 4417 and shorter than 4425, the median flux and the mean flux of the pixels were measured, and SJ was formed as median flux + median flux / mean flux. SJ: 23.6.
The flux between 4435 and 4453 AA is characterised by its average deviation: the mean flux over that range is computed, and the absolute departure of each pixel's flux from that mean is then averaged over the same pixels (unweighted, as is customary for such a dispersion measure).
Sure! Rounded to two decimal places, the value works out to 0.71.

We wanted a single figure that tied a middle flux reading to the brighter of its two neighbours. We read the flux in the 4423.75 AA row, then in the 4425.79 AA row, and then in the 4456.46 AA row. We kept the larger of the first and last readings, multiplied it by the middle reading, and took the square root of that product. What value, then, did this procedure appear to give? 22.0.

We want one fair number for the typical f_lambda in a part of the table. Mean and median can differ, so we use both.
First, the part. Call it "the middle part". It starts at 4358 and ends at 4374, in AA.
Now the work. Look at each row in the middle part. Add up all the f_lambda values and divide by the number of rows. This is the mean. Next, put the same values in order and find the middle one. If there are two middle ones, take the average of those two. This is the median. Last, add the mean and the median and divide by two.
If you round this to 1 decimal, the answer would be 22.7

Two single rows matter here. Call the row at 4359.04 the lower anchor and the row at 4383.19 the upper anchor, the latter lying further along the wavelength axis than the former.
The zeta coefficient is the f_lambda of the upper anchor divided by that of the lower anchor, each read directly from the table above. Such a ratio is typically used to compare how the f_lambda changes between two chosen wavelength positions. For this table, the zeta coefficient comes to 1.029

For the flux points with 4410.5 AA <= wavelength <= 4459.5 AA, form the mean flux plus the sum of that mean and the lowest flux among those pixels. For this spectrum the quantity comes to 64.8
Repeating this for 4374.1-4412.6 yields 65.1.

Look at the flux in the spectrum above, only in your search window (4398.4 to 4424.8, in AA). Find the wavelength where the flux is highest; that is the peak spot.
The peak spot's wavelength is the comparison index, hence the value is 4399.37 AA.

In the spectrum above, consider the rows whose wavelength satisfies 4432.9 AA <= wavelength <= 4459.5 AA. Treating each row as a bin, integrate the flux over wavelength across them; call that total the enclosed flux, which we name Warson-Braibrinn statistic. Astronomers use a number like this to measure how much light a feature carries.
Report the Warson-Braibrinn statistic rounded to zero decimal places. 591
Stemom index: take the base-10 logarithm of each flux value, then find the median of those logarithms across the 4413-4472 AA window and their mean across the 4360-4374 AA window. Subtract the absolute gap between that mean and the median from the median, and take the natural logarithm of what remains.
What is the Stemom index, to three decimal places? 0.302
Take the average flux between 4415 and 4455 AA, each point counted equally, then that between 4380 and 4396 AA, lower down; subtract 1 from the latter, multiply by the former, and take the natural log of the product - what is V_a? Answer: 6.18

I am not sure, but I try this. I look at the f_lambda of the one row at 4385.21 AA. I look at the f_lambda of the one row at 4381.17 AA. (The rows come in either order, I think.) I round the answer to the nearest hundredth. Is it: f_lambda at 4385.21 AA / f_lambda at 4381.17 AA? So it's 0.89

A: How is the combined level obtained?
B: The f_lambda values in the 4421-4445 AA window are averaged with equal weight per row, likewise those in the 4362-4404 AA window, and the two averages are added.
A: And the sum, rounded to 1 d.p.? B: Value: 45.2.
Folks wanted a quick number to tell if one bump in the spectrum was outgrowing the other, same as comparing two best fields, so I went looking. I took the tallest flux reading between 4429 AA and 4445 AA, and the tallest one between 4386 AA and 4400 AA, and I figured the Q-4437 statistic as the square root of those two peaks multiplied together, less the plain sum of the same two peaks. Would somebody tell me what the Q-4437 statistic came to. -24.9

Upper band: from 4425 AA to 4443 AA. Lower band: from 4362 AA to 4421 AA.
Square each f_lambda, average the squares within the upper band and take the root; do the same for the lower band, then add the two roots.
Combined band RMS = 45.4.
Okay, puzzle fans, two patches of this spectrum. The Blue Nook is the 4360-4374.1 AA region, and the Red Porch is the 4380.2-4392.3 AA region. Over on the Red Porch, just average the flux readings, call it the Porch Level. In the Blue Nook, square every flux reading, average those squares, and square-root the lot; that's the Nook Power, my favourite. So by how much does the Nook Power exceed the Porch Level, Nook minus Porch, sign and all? 1.7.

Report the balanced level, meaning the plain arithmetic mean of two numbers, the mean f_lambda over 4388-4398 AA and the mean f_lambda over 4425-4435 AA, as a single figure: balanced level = 23.4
